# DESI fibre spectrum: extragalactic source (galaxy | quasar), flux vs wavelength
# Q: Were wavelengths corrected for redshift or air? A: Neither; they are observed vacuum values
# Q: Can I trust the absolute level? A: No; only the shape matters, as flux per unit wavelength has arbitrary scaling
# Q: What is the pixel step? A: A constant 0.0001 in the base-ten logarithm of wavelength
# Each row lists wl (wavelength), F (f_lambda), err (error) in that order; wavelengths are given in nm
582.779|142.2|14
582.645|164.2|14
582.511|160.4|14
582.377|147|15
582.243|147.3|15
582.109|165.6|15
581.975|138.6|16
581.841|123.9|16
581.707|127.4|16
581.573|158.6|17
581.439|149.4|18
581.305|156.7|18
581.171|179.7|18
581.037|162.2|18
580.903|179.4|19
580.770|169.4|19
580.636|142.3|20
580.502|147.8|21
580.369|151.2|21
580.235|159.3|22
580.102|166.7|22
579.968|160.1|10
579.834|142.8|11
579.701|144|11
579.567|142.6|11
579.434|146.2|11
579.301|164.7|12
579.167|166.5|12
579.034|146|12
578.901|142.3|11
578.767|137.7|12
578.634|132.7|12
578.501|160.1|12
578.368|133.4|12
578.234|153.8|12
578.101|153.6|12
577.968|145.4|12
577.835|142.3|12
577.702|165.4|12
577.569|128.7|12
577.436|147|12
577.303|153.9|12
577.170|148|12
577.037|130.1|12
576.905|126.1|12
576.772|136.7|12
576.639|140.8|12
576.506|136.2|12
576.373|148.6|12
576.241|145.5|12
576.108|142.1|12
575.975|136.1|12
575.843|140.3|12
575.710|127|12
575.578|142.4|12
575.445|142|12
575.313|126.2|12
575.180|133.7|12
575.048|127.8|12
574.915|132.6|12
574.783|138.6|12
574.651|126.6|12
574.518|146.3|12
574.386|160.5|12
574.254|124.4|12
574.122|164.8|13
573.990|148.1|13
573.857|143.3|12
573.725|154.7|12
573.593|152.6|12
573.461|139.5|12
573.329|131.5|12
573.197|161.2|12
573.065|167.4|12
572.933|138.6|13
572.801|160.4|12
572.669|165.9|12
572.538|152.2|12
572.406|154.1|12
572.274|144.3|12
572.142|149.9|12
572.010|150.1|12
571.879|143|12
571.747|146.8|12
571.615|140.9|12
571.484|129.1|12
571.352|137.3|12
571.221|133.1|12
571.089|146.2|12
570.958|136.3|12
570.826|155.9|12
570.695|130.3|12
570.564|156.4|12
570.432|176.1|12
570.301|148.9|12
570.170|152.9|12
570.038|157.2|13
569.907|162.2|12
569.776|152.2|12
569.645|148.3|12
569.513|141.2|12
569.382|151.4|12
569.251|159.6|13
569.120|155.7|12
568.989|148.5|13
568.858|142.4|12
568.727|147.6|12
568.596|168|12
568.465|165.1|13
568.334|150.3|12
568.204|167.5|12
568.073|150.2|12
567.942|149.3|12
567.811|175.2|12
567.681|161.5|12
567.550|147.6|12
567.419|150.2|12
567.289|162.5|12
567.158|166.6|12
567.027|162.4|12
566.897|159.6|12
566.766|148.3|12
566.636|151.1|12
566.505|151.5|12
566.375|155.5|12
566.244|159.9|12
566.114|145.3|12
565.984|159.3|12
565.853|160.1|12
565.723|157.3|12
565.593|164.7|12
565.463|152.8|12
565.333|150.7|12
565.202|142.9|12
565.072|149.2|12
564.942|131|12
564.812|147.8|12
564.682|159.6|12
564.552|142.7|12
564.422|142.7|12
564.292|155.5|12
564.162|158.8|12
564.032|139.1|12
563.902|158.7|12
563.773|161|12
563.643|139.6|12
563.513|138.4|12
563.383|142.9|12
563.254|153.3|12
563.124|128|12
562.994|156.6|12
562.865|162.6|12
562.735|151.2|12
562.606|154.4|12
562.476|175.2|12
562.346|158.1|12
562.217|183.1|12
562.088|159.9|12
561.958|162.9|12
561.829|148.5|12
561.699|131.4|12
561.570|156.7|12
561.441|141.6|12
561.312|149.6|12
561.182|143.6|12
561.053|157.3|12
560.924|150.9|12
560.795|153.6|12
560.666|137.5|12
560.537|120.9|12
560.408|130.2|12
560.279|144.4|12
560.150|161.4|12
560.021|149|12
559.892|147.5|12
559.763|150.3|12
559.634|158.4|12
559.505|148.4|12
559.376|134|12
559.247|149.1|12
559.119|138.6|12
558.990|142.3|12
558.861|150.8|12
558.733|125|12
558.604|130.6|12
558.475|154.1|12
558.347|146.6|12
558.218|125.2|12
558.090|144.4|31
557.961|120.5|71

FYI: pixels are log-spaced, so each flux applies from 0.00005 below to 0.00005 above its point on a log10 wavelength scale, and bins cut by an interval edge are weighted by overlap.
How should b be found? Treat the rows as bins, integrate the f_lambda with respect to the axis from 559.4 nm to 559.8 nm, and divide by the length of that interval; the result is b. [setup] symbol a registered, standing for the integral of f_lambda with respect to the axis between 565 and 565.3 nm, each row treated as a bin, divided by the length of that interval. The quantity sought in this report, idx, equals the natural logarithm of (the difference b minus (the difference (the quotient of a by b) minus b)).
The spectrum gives 5.70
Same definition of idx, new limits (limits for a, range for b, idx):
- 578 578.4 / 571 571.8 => 5.62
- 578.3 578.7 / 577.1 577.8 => 5.69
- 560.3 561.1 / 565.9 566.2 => 5.72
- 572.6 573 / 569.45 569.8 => 5.68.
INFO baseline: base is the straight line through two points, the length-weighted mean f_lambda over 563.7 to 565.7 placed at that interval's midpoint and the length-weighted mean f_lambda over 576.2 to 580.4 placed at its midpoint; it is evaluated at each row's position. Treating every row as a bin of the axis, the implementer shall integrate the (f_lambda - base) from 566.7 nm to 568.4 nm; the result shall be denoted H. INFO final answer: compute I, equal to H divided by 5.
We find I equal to 2.7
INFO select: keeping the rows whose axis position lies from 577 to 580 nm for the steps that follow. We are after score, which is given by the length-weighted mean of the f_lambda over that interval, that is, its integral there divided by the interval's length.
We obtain 147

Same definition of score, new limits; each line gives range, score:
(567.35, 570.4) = 155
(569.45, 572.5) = 148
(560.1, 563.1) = 151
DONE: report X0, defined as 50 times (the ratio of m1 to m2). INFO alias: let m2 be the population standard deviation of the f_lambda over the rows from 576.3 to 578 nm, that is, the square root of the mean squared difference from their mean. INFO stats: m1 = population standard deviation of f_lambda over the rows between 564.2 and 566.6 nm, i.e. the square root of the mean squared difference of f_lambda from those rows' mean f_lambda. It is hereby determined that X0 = 39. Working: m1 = 8.2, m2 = 10.5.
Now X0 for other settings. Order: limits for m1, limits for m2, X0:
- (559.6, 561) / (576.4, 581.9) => 42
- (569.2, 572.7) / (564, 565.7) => 59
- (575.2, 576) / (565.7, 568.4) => 44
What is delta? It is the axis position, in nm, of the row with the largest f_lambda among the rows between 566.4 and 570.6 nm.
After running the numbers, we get 570.432 nm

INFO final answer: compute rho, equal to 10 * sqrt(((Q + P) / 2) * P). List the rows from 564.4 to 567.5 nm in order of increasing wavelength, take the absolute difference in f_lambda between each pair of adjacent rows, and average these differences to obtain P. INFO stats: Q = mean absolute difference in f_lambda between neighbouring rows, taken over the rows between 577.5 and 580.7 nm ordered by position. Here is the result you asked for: 85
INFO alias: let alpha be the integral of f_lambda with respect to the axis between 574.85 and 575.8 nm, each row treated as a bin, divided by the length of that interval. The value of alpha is 133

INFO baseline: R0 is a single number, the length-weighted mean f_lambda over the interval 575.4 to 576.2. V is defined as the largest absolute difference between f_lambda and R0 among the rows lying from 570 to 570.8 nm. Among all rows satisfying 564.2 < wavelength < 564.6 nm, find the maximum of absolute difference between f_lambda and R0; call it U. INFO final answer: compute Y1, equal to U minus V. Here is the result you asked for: -21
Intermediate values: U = 17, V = 38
